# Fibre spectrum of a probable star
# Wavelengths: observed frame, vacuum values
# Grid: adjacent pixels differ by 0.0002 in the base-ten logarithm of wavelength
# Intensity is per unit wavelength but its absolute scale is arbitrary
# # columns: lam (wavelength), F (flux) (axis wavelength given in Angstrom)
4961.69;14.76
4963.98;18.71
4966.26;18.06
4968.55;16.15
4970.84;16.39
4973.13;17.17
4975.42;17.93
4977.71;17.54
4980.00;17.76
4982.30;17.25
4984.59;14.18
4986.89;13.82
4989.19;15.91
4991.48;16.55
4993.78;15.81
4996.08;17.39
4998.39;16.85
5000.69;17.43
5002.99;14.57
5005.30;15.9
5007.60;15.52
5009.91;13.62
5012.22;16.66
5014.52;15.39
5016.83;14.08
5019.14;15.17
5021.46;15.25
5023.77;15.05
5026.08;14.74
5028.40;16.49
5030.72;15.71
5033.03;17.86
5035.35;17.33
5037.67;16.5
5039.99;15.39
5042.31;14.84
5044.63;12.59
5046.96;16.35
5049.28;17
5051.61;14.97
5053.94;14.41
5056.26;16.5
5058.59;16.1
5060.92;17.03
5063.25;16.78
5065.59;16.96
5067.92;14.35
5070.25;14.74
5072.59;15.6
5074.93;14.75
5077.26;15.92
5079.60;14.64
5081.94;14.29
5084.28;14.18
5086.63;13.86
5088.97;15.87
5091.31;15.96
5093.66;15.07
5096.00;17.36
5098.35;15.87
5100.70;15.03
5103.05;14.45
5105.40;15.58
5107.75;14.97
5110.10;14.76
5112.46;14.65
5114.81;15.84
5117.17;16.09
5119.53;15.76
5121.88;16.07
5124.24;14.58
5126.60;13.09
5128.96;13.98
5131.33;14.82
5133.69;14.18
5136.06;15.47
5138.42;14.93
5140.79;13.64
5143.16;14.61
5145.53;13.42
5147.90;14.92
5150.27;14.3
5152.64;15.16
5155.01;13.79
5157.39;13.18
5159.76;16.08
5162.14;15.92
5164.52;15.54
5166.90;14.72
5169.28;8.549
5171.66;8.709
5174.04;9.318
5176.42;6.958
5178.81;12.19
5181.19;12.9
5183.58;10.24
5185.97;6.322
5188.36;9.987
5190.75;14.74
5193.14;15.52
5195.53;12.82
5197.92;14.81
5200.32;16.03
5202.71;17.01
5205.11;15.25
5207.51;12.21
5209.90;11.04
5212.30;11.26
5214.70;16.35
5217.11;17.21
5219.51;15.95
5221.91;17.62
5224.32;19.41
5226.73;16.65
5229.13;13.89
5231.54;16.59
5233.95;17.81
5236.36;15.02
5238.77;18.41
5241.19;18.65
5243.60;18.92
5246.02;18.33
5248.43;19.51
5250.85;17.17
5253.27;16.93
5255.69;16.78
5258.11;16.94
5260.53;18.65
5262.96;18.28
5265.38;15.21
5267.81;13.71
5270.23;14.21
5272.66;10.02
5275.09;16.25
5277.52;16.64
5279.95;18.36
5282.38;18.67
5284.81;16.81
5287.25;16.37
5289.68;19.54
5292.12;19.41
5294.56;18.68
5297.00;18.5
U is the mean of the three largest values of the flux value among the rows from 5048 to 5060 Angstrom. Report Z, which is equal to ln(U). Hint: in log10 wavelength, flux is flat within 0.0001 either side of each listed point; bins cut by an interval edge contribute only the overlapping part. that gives 2.81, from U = 16.5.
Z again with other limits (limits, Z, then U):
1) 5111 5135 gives 2.77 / 16.0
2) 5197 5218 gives 2.82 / 16.9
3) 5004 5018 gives 2.77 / 16.0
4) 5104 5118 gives 2.76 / 15.8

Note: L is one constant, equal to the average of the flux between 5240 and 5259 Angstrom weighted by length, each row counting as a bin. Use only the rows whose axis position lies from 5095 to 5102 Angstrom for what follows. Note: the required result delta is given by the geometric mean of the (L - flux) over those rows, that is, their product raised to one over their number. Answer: 1.5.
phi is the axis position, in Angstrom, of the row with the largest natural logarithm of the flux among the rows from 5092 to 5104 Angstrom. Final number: 5096.00 Angstrom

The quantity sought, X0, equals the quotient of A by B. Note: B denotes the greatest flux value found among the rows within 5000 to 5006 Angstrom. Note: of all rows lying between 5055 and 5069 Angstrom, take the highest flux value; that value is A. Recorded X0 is 0.98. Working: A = 17.03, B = 17.43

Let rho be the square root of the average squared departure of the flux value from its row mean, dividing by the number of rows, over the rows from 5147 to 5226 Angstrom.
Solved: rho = 3.2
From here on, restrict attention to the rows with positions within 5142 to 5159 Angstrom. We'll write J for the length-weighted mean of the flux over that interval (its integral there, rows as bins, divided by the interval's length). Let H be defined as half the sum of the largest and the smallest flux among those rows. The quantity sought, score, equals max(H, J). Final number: 14.2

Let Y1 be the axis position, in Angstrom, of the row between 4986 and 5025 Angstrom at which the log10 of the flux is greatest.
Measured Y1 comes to 5000.69 Angstrom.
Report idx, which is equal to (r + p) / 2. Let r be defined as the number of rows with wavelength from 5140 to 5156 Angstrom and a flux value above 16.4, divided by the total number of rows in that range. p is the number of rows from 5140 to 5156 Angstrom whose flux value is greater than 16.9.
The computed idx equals 0.0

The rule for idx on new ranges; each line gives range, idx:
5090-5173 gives 0.5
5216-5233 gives 1.9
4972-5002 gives 3.8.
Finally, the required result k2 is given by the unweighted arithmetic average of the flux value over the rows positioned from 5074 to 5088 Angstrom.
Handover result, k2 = 14.6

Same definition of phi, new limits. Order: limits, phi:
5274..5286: 5282.38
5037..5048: 5037.67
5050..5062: 5060.92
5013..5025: 5014.52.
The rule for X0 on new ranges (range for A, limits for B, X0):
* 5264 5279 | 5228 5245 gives 0.88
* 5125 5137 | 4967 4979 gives 0.86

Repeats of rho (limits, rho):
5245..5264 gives 0.9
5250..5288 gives 2.1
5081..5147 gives 0.9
